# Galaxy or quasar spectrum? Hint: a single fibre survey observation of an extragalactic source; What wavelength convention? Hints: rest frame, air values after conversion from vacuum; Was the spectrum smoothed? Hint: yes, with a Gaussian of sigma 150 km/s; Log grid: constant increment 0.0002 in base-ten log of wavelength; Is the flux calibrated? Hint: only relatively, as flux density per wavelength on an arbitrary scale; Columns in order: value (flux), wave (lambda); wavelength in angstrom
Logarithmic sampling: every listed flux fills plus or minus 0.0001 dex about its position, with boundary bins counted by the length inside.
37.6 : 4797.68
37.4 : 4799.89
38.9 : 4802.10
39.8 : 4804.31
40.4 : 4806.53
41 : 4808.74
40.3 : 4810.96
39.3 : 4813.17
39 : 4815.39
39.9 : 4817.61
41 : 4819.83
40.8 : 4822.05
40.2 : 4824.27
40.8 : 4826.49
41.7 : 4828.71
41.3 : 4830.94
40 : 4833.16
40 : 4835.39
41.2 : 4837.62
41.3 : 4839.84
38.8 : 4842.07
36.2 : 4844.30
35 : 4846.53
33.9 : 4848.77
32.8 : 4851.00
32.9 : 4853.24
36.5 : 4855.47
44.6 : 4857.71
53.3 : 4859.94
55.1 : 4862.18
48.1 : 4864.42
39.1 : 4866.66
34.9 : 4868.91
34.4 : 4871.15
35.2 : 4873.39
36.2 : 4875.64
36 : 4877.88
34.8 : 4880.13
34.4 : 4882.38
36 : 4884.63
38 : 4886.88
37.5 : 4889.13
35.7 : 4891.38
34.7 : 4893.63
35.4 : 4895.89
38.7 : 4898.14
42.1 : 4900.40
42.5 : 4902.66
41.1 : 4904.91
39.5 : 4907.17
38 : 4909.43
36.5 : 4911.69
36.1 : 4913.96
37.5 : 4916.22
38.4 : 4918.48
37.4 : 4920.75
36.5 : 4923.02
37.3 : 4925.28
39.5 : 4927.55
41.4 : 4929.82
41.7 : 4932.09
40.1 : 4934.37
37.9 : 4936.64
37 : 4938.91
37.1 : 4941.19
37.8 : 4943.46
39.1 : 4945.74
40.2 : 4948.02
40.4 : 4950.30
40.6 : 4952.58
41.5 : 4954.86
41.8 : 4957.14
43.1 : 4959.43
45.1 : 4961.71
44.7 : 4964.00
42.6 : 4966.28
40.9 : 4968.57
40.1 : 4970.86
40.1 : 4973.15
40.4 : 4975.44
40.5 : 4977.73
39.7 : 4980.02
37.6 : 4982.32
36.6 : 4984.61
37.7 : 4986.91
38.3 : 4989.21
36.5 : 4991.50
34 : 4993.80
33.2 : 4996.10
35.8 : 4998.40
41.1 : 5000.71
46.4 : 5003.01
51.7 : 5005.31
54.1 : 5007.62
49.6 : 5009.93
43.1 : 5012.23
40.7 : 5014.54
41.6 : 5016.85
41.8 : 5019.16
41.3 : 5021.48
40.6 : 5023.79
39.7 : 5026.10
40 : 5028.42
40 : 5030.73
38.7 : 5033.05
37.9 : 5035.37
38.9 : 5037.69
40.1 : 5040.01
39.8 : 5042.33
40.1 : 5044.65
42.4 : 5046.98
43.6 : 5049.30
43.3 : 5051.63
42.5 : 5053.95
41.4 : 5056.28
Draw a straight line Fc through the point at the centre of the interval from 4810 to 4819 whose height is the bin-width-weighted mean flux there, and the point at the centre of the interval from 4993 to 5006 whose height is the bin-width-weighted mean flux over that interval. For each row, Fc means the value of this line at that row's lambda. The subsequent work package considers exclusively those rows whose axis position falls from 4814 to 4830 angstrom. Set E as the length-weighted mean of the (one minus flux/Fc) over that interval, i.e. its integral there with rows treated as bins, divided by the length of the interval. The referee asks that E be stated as -0.02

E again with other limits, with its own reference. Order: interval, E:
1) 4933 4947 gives 0.04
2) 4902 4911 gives 0.00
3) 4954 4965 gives -0.08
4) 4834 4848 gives 0.03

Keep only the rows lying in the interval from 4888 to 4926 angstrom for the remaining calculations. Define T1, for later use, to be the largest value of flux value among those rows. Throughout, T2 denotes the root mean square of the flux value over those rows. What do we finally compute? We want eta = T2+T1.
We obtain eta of 80.5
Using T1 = 42.5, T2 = 38.0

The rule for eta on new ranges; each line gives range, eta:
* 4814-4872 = 95.6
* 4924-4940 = 81.0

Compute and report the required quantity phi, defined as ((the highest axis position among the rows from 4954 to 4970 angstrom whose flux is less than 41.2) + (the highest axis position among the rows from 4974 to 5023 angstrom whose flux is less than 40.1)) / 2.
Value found 4983.5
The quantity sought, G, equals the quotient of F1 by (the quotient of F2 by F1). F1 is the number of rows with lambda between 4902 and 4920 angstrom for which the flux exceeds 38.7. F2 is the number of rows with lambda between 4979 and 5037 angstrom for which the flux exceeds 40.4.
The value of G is 1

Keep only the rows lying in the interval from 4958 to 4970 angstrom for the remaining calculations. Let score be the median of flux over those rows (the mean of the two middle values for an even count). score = 43.1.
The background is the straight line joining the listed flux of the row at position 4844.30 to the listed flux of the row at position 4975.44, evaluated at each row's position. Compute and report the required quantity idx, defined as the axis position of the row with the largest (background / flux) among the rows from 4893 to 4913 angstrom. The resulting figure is 4893.63 angstrom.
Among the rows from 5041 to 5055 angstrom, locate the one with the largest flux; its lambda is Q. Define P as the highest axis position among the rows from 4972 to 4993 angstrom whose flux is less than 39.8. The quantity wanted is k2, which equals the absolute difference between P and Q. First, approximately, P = 4991.50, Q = 5049.30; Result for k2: 57.8 angstrom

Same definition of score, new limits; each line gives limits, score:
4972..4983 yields 40.1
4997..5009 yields 46.4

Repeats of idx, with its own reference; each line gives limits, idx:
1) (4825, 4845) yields 4844.30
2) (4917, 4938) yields 4923.02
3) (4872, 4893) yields 4882.38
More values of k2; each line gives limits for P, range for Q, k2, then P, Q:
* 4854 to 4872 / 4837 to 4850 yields 31.3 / 4871.15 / 4839.84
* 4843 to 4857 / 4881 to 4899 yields 42.7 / 4855.47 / 4898.14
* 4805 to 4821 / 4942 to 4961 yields 144.0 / 4815.39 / 4959.43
